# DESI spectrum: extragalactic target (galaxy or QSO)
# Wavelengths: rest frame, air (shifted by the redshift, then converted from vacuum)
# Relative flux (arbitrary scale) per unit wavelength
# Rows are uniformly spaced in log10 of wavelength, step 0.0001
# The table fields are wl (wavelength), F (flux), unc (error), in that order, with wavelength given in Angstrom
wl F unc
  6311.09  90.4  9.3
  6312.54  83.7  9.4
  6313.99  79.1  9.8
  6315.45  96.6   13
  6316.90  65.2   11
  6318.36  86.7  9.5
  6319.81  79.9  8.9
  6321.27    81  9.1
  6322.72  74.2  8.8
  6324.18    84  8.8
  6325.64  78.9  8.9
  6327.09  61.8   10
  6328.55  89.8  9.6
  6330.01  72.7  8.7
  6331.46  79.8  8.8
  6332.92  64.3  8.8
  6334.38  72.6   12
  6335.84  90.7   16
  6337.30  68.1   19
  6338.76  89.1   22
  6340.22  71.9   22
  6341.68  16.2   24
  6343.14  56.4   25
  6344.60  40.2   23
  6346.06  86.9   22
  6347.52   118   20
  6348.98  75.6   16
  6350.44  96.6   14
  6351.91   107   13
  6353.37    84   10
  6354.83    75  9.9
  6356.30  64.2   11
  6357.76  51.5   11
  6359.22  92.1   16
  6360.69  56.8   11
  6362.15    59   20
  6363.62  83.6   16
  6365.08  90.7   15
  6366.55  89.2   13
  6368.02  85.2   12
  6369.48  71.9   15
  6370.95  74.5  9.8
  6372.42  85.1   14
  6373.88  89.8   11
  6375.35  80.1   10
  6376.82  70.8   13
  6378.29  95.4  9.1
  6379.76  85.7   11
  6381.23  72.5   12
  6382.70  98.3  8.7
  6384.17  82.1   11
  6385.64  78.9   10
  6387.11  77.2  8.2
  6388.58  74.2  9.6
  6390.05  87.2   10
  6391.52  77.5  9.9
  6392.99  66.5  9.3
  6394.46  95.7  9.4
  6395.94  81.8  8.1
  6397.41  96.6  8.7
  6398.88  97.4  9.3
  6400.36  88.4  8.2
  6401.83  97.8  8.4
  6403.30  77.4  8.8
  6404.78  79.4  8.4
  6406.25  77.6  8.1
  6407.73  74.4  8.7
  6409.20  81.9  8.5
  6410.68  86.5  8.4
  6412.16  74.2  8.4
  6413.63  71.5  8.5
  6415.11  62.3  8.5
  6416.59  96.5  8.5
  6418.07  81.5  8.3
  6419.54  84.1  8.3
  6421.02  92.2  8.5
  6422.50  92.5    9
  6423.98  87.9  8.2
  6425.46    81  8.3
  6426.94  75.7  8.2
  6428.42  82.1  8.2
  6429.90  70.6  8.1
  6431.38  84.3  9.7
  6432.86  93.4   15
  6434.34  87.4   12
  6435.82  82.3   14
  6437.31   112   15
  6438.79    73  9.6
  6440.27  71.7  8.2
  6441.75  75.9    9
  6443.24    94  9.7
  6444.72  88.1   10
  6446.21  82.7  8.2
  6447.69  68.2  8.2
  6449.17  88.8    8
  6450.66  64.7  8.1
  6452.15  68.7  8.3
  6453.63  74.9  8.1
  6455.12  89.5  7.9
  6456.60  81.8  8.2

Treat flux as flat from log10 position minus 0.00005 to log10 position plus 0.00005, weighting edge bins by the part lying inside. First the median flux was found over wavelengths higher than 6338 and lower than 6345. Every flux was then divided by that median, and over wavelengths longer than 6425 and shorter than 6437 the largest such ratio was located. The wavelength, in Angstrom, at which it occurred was 6432.86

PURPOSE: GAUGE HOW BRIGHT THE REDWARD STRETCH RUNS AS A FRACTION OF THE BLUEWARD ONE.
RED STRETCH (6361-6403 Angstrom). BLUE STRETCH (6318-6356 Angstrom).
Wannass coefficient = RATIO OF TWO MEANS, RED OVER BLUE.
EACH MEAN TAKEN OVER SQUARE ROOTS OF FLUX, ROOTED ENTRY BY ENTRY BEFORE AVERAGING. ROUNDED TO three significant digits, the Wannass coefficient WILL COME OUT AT 1.05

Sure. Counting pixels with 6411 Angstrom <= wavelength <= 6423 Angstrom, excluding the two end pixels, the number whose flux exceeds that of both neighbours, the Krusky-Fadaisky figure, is 1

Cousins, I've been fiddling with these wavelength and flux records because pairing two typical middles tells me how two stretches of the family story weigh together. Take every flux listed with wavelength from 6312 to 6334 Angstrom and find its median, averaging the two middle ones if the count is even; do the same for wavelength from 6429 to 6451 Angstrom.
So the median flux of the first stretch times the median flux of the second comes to 6599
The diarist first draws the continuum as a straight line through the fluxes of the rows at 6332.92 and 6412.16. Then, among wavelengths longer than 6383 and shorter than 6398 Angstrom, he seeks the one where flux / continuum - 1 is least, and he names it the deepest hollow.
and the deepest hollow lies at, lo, 6392.99 Angstrom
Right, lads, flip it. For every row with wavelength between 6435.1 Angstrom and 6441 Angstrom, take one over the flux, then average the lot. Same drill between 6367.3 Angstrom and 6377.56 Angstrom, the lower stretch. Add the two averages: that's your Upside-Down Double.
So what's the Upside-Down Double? 0.0248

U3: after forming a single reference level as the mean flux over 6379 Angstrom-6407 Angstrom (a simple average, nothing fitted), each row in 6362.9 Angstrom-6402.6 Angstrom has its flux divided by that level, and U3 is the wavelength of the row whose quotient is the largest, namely 6382.70 Angstrom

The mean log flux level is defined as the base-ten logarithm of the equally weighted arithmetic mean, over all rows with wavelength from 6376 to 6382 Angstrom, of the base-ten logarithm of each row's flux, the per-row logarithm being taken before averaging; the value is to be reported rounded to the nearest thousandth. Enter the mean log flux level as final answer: 0.280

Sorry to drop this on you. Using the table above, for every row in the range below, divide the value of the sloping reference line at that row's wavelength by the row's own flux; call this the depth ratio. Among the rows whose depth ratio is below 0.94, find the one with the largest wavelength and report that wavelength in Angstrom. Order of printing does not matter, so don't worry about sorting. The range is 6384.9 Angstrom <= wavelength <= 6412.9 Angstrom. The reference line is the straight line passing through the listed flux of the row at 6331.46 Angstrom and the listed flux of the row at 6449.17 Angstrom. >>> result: 6401.83 Angstrom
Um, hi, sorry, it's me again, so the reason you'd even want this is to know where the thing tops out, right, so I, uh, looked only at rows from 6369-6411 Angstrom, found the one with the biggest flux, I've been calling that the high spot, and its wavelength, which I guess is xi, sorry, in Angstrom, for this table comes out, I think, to 6382.70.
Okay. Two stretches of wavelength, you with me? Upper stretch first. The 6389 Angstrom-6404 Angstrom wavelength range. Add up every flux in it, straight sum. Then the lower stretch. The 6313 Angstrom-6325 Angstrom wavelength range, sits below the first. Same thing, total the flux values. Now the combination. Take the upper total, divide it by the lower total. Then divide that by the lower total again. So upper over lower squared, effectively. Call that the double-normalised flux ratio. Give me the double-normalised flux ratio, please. 0.0021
